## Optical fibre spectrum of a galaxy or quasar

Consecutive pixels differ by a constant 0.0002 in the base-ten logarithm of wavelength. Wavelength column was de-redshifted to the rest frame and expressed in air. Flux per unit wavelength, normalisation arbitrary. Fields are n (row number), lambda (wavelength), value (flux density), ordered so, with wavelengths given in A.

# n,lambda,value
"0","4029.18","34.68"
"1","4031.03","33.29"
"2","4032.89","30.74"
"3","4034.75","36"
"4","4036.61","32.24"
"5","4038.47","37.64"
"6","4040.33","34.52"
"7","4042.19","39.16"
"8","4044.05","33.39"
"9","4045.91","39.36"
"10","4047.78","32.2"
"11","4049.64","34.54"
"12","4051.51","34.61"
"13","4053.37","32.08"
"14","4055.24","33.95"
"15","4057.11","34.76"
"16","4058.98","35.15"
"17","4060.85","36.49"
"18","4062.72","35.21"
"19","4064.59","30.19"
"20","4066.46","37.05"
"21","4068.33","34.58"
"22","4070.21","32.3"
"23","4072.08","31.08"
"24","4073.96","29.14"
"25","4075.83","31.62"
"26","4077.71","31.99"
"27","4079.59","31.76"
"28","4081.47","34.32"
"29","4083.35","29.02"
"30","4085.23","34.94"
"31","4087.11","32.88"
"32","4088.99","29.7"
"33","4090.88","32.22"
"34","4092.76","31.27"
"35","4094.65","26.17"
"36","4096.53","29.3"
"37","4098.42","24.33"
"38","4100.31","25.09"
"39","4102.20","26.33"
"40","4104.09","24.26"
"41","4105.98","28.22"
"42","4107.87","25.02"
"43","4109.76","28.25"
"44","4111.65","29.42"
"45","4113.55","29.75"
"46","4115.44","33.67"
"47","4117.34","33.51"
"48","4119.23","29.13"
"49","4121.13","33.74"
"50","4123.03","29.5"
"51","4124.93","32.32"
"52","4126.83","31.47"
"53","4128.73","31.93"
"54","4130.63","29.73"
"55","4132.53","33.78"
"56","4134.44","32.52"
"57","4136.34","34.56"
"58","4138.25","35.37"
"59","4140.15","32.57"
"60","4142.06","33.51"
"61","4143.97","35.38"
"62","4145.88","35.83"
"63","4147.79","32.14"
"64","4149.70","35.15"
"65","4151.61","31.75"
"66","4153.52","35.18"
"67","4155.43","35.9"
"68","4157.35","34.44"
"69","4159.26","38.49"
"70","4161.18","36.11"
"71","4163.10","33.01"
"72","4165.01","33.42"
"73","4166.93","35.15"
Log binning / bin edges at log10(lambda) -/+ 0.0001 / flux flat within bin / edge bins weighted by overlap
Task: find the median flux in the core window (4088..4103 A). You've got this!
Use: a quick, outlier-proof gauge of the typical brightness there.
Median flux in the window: 27.8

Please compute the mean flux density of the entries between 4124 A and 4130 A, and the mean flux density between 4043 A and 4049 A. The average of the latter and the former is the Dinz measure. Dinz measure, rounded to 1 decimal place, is 33.4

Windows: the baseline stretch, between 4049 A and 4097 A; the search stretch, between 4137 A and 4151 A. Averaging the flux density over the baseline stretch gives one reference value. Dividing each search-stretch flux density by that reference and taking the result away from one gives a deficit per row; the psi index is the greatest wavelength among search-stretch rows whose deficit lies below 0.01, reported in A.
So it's 4149.70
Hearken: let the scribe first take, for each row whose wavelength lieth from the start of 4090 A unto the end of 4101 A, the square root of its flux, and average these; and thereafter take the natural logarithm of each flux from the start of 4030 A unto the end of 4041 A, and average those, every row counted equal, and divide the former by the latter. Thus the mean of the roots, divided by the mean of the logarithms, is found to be 1.50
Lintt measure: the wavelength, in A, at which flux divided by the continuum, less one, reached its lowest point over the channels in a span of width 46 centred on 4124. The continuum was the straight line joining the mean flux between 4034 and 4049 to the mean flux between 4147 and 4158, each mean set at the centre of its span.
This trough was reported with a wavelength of 4104.09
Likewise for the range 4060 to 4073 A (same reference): 4064.59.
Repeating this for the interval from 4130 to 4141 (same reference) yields 4130.63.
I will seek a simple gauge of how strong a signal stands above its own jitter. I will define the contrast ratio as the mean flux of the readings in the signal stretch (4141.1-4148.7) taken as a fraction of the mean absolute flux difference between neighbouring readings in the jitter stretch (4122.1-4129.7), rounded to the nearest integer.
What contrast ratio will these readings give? 25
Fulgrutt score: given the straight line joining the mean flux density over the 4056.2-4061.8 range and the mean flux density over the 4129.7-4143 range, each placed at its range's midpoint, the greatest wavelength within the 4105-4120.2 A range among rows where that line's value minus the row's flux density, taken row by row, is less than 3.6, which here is 4117.34 A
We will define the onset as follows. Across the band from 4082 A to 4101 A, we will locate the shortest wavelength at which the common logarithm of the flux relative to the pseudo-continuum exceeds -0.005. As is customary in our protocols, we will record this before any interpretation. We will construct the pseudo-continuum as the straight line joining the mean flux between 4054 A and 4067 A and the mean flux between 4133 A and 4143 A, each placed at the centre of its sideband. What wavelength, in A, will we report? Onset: 4085.23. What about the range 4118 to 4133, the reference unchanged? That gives 4121.13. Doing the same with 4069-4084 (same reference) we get 4081.47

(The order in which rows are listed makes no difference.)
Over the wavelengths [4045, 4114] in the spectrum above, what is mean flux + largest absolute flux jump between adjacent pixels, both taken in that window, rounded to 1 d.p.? 38.5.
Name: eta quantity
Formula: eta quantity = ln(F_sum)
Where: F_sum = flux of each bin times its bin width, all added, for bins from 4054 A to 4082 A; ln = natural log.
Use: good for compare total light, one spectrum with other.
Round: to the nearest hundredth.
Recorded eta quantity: 6.84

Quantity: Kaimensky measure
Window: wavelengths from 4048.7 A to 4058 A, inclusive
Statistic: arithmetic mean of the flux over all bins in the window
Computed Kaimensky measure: 34.0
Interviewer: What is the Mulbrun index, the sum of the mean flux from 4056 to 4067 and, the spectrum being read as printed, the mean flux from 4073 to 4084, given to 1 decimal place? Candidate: 66.1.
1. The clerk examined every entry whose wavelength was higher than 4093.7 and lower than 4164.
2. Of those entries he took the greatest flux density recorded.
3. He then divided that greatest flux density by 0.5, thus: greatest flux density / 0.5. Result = 77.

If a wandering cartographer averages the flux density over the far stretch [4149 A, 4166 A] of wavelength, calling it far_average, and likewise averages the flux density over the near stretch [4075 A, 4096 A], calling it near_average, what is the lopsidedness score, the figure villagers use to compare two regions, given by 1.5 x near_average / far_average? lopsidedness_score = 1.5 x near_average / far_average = 1.35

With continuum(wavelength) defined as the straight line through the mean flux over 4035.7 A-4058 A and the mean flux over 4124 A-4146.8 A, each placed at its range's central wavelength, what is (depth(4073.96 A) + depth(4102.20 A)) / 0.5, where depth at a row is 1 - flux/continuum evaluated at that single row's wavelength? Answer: 0.75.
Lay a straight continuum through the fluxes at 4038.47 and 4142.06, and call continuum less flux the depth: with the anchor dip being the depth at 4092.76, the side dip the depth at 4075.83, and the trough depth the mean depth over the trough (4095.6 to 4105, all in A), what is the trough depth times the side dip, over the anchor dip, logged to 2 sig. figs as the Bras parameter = 10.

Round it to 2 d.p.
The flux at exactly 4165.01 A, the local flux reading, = 33.42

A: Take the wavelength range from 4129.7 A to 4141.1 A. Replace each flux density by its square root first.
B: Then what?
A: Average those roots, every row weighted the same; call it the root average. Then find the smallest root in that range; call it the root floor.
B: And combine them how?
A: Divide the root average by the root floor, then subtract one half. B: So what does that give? 0.555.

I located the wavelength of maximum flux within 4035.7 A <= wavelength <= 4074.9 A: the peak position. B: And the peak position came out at 4045.91 A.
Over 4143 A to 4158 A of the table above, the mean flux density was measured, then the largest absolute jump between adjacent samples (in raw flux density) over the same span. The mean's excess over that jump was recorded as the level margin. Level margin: 30.8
